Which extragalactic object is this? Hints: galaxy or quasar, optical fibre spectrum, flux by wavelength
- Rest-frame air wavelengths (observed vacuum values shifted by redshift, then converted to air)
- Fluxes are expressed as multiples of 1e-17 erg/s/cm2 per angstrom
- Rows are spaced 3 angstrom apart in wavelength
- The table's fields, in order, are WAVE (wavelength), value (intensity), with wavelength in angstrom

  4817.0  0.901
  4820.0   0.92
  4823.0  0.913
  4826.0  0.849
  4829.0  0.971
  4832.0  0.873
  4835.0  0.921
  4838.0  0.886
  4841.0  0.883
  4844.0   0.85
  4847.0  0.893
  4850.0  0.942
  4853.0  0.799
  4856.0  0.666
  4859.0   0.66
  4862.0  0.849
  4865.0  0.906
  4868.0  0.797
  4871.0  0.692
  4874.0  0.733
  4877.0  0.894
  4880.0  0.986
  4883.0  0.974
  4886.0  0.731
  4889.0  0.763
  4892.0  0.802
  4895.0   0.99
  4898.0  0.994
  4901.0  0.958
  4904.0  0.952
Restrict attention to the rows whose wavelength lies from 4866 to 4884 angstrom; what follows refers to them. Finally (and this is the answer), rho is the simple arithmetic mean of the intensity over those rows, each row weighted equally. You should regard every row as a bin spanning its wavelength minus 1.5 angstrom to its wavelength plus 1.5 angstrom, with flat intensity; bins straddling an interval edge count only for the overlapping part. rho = 0.846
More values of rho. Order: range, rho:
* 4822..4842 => 0.899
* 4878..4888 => 0.897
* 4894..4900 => 0.992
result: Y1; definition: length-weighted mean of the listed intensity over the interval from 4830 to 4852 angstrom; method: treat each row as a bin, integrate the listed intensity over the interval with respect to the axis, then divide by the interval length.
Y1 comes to 0.89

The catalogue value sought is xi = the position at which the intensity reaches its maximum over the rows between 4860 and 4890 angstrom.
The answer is 4880.0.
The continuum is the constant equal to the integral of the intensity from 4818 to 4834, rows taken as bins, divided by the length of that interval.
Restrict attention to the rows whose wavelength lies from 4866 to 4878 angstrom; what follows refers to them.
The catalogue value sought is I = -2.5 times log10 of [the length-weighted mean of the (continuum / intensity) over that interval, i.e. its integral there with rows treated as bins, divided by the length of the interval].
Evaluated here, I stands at -0.173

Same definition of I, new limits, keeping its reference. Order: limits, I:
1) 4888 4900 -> -0.027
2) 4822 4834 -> -0.007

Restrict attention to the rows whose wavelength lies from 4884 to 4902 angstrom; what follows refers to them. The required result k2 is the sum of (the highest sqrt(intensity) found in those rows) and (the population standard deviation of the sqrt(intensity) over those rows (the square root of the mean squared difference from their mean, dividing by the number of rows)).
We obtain 1.06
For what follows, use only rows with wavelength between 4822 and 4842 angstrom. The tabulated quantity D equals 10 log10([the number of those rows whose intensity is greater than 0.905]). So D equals 4.8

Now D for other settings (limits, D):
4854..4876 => 0.0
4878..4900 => 6.0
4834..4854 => 3.0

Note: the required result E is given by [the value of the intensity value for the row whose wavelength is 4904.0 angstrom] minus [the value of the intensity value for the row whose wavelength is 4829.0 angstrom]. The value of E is -0.02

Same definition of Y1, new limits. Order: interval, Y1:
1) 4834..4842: 0.90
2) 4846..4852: 0.91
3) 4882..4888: 0.83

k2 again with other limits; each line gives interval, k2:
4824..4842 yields 1.01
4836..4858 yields 1.02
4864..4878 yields 1.00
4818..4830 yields 1.01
